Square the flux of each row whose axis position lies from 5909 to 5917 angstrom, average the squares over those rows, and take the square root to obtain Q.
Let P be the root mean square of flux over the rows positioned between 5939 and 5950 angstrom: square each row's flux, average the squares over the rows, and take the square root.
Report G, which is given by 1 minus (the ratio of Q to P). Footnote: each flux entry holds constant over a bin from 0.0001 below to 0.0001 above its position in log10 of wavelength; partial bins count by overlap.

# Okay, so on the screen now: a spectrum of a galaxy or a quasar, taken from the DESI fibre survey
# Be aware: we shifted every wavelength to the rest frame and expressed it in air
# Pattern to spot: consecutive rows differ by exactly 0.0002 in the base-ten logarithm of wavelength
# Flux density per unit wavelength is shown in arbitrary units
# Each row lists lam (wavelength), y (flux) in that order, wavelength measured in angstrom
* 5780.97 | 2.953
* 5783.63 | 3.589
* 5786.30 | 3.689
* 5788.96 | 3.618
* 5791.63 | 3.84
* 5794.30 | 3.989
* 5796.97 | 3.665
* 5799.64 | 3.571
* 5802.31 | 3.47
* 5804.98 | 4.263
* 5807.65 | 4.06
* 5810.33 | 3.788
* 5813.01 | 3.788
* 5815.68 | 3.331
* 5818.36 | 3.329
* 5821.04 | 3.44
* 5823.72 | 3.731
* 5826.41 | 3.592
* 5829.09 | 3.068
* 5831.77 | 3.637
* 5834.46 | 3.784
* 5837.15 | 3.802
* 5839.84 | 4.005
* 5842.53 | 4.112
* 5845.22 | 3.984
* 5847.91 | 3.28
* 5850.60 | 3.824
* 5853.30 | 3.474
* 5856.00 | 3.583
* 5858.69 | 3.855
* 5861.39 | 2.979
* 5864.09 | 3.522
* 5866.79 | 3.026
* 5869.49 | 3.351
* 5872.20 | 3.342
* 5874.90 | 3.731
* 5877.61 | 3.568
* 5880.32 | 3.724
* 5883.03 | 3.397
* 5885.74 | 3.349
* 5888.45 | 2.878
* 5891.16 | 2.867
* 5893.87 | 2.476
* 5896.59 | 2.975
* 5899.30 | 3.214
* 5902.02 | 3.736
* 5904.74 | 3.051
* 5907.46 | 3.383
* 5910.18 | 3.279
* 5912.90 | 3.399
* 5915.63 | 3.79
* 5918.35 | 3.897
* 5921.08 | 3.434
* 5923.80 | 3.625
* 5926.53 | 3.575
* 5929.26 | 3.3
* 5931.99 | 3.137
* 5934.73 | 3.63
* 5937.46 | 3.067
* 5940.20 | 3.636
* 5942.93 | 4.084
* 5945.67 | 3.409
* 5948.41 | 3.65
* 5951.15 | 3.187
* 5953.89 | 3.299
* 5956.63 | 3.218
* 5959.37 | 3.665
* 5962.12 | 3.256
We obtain 0.06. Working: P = 3.70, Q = 3.50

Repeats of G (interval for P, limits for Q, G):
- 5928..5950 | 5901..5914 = 0.04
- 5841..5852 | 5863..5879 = 0.10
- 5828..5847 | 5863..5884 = 0.08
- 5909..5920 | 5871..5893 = 0.06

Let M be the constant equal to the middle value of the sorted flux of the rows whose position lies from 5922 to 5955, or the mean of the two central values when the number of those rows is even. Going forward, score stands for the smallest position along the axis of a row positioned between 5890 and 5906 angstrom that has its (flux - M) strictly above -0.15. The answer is 5902.02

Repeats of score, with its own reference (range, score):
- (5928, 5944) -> 5934.73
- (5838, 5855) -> 5839.84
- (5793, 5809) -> 5794.30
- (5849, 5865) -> 5850.60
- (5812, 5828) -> 5813.01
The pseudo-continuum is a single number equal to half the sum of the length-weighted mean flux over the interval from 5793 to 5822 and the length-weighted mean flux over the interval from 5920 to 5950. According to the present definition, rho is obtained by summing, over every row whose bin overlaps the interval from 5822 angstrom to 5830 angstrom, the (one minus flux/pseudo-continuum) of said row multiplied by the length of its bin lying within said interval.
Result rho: 0.3 angstrom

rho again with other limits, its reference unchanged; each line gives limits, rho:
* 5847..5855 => 0.1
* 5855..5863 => 0.3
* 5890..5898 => 1.8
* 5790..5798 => -0.5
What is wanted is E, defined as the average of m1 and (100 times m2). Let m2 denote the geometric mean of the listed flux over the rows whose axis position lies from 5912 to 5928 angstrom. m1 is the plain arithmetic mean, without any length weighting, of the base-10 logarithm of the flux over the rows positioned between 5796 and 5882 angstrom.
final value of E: 181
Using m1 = 0.557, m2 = 3.62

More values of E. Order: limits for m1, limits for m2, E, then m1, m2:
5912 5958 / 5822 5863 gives 182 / 0.542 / 3.63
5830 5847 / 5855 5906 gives 164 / 0.589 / 3.28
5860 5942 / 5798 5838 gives 182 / 0.522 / 3.63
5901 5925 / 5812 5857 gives 181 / 0.544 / 3.62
